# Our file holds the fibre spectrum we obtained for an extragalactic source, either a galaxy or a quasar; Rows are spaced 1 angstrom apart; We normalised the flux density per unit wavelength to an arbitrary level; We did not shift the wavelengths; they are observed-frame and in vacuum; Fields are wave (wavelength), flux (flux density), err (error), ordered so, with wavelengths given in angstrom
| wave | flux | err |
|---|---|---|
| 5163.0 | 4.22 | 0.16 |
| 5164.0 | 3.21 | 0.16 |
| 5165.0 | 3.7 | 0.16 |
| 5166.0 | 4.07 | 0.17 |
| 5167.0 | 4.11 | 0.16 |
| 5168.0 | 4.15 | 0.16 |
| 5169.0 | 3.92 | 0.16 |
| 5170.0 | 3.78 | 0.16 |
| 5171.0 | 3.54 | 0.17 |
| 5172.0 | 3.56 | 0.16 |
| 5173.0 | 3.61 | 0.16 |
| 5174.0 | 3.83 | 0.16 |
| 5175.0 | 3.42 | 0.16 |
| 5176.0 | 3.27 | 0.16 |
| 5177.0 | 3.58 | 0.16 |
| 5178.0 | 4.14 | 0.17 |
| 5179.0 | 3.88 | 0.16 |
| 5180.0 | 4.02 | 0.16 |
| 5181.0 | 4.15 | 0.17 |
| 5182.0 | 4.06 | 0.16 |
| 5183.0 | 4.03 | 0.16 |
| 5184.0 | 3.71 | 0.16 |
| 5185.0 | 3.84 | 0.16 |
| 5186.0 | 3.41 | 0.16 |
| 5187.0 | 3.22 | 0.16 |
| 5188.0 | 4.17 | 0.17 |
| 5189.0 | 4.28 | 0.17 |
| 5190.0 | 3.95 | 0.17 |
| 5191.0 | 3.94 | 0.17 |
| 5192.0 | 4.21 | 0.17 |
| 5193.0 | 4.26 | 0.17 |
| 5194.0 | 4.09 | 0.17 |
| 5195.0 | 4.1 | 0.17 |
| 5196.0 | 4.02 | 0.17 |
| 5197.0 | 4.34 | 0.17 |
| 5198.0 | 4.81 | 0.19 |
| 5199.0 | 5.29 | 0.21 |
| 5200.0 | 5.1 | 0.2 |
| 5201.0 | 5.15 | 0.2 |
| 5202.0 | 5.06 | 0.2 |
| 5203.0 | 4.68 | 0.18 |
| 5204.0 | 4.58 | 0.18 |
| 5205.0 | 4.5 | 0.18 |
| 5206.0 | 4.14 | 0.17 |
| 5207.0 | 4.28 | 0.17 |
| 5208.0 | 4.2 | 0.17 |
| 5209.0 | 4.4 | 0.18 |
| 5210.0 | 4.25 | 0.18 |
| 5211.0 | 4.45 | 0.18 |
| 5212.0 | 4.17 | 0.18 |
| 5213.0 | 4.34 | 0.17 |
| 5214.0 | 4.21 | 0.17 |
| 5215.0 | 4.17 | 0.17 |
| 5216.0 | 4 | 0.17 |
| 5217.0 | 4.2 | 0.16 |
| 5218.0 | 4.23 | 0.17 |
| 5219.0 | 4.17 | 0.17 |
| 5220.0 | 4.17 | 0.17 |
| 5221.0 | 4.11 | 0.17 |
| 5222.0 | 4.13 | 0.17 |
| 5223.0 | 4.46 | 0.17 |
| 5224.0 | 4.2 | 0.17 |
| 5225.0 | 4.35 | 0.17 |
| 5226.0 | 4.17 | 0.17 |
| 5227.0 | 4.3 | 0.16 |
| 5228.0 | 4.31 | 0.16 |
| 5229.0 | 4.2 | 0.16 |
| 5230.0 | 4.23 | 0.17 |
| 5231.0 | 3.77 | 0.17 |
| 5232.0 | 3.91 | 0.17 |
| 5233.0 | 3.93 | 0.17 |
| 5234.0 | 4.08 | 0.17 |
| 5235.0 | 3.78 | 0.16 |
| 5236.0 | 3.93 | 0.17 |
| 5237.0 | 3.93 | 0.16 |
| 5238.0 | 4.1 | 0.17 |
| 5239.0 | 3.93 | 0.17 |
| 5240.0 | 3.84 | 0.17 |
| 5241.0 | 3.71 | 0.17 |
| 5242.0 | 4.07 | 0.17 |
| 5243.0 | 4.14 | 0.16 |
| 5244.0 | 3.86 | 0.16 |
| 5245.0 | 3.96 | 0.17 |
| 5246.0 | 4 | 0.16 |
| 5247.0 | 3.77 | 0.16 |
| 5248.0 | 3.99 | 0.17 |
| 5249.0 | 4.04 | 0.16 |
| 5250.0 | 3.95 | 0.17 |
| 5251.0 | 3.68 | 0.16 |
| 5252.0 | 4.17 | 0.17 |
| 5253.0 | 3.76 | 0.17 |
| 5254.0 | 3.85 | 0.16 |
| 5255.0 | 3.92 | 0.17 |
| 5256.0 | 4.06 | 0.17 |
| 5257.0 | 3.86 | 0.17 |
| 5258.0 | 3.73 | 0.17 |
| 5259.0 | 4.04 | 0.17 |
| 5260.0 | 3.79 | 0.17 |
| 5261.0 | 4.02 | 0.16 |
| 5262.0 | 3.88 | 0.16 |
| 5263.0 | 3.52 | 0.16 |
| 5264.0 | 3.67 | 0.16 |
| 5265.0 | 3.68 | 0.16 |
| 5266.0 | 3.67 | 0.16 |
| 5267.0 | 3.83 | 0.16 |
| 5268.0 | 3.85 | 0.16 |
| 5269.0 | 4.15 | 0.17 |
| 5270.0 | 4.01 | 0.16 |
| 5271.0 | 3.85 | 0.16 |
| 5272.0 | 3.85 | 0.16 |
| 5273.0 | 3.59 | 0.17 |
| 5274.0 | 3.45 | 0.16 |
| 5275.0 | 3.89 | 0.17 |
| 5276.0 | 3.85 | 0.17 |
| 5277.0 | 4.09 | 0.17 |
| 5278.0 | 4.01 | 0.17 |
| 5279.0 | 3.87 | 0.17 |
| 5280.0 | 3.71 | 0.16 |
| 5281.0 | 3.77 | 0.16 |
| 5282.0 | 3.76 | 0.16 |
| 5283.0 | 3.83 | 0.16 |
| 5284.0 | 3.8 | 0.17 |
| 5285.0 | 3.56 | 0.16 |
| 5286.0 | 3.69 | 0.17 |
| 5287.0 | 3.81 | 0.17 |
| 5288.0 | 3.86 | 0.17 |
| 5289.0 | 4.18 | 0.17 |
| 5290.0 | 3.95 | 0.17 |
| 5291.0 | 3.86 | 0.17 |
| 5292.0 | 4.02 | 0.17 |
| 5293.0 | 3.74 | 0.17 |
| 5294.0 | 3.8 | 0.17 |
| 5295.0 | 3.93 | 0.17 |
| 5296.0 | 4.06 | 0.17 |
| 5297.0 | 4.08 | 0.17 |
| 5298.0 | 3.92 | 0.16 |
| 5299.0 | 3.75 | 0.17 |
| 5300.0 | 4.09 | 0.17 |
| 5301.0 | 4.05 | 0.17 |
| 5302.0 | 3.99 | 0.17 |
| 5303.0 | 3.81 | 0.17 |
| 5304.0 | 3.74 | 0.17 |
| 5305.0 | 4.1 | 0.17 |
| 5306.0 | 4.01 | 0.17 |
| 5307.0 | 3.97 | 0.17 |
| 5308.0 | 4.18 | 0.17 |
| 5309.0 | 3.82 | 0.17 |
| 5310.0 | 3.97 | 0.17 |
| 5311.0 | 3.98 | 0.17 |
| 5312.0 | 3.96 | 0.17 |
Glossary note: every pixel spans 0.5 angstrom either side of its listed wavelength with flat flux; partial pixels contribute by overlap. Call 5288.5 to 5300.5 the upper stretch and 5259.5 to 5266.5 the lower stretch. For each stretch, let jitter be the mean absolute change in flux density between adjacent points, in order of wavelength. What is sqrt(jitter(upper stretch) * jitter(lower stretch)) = 0.155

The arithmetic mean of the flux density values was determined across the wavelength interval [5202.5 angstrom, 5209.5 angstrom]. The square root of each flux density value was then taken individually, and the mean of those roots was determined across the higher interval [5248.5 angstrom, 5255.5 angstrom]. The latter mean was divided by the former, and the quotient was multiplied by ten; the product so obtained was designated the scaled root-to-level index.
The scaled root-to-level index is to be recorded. 4.5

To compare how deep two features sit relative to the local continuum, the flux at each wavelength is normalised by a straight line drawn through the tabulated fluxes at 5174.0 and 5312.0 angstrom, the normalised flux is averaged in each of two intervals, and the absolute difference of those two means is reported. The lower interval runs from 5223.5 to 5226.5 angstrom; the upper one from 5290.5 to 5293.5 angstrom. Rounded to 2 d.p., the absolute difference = 0.11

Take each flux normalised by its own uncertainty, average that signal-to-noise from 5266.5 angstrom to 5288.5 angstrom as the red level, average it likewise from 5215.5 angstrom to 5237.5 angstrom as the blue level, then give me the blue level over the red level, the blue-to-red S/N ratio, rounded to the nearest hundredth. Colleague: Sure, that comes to 1.06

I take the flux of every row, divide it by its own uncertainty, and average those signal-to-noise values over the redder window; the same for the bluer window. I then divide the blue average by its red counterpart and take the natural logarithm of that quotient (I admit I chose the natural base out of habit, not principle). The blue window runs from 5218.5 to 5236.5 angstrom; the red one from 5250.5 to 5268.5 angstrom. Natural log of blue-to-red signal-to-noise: 0.053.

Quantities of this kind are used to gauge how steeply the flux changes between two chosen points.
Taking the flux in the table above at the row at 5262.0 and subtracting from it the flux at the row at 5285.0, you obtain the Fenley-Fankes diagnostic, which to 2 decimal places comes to 0.32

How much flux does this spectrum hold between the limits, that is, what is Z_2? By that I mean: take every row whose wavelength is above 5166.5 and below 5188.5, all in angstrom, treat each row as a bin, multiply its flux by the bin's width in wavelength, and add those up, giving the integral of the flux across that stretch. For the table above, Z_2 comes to 83.4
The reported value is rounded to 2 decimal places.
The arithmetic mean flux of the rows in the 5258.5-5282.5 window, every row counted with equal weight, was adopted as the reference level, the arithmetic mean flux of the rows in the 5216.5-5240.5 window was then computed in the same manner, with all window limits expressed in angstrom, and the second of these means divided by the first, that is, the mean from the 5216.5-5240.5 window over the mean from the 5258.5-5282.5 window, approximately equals 1.07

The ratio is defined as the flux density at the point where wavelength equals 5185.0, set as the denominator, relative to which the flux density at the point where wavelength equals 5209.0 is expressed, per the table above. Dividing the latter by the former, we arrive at 1.15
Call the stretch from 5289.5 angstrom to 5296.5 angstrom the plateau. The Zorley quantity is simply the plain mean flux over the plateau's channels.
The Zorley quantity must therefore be 3.91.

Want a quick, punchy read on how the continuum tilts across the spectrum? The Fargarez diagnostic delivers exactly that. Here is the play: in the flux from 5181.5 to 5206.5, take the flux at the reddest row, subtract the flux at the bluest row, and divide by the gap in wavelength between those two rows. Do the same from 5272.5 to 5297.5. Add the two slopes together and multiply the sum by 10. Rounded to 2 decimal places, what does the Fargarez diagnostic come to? 0.24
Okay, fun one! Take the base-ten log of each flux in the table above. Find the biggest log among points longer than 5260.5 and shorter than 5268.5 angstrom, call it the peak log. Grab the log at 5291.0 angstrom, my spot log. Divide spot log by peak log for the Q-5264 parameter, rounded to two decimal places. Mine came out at 0.97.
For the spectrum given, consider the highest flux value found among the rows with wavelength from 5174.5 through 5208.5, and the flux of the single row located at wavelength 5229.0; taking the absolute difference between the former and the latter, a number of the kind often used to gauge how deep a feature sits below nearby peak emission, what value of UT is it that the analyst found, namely 1.1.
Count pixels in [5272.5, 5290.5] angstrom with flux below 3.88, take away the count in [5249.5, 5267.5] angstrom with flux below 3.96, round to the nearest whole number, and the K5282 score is -1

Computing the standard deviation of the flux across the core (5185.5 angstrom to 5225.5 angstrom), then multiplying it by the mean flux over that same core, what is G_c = 1.7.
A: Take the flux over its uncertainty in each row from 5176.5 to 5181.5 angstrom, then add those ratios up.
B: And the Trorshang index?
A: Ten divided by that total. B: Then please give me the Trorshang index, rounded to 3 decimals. 0.083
